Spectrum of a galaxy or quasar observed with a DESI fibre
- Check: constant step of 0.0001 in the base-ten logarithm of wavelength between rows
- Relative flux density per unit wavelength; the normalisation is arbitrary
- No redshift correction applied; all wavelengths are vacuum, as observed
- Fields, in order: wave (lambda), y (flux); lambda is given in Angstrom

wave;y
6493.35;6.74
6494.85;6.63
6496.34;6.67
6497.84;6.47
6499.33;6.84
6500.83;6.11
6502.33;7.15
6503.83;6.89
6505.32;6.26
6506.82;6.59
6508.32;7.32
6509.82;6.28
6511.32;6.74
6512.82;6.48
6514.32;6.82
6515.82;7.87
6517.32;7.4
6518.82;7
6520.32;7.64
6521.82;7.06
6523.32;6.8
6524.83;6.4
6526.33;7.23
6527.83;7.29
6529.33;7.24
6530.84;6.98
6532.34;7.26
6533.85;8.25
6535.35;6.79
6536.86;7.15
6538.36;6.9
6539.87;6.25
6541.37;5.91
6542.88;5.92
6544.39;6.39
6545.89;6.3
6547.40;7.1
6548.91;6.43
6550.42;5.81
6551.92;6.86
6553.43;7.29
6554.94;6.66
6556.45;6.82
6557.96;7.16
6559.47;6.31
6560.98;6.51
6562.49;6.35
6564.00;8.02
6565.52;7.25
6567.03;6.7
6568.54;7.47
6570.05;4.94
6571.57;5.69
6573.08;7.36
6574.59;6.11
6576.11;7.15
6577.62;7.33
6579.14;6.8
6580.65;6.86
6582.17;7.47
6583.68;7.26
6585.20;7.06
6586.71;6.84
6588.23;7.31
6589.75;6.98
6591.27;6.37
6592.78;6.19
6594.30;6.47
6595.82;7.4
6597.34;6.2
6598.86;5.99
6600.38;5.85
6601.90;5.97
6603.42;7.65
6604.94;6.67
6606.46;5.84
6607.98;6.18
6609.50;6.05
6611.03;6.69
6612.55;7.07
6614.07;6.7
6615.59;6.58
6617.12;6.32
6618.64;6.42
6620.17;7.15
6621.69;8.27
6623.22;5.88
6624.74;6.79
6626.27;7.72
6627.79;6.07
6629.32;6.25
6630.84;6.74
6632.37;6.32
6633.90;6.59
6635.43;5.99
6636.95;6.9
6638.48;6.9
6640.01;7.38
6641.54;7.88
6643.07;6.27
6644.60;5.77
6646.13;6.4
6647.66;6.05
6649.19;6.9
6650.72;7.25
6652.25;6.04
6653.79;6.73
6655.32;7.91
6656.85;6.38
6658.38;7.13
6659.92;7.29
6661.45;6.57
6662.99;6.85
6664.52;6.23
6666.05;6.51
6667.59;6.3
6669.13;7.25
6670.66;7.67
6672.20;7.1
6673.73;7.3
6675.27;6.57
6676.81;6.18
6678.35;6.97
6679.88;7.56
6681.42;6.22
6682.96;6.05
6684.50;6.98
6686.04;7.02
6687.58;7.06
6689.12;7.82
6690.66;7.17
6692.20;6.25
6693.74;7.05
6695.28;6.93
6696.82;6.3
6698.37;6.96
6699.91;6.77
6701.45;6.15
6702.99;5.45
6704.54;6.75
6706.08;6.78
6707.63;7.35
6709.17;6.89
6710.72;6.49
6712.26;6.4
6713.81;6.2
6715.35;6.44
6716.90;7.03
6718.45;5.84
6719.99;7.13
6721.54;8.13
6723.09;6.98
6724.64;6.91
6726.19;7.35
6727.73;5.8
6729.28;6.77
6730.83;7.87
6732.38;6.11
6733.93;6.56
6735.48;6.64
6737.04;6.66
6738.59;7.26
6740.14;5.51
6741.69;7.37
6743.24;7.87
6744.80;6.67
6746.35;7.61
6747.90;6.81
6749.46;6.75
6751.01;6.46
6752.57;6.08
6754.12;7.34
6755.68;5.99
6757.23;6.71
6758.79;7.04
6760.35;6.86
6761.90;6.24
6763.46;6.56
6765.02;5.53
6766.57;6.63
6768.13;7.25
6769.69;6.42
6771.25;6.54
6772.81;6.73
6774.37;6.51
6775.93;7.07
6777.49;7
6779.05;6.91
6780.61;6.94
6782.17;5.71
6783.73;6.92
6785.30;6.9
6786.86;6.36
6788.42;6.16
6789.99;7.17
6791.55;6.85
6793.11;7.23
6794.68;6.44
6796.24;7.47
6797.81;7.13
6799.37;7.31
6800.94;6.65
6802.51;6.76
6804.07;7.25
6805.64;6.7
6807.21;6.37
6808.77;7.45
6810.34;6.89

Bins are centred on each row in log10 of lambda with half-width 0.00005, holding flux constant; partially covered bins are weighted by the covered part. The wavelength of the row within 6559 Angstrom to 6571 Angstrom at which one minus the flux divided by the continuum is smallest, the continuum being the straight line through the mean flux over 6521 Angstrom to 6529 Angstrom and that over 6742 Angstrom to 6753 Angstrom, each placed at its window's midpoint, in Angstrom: 6564.00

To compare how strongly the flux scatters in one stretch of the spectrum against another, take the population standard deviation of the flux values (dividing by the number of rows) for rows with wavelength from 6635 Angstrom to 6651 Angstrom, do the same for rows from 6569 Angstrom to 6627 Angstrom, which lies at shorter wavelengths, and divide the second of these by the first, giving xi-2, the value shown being 1.1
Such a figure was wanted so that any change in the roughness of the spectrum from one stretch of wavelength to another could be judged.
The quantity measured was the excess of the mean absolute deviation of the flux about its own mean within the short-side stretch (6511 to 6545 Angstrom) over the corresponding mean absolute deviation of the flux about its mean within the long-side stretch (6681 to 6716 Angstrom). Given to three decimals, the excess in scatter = 0.020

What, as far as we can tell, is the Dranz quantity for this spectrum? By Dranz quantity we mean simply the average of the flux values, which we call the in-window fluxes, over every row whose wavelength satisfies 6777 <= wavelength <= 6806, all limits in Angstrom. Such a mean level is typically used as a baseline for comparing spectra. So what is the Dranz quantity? 6.83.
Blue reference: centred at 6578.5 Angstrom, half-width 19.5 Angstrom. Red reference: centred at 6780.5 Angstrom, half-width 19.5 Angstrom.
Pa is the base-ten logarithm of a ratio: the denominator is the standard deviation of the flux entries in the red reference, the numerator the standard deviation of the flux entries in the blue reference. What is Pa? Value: 0.14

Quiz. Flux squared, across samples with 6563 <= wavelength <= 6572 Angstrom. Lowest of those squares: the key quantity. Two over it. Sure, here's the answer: 0.082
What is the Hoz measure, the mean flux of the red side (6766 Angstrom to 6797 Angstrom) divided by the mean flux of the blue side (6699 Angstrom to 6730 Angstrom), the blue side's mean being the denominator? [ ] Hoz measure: 1.01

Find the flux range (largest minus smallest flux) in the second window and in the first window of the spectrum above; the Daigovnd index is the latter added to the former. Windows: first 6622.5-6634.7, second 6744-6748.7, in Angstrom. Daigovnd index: 2.8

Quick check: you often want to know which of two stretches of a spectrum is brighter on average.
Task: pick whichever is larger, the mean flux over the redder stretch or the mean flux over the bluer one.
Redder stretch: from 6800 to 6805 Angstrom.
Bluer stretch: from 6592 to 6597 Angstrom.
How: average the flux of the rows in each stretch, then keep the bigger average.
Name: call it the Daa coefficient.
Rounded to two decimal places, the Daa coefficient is 6.89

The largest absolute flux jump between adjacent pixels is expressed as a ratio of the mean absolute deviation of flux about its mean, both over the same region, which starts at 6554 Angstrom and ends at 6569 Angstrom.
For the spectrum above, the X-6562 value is 3.80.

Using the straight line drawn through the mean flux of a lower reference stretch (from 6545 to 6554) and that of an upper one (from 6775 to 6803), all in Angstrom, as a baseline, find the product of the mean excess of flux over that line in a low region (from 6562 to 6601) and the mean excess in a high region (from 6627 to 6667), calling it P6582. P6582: -0.004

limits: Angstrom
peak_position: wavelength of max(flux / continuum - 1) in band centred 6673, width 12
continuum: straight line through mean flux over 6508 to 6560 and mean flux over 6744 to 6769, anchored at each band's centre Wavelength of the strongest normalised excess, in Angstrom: 6670.66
